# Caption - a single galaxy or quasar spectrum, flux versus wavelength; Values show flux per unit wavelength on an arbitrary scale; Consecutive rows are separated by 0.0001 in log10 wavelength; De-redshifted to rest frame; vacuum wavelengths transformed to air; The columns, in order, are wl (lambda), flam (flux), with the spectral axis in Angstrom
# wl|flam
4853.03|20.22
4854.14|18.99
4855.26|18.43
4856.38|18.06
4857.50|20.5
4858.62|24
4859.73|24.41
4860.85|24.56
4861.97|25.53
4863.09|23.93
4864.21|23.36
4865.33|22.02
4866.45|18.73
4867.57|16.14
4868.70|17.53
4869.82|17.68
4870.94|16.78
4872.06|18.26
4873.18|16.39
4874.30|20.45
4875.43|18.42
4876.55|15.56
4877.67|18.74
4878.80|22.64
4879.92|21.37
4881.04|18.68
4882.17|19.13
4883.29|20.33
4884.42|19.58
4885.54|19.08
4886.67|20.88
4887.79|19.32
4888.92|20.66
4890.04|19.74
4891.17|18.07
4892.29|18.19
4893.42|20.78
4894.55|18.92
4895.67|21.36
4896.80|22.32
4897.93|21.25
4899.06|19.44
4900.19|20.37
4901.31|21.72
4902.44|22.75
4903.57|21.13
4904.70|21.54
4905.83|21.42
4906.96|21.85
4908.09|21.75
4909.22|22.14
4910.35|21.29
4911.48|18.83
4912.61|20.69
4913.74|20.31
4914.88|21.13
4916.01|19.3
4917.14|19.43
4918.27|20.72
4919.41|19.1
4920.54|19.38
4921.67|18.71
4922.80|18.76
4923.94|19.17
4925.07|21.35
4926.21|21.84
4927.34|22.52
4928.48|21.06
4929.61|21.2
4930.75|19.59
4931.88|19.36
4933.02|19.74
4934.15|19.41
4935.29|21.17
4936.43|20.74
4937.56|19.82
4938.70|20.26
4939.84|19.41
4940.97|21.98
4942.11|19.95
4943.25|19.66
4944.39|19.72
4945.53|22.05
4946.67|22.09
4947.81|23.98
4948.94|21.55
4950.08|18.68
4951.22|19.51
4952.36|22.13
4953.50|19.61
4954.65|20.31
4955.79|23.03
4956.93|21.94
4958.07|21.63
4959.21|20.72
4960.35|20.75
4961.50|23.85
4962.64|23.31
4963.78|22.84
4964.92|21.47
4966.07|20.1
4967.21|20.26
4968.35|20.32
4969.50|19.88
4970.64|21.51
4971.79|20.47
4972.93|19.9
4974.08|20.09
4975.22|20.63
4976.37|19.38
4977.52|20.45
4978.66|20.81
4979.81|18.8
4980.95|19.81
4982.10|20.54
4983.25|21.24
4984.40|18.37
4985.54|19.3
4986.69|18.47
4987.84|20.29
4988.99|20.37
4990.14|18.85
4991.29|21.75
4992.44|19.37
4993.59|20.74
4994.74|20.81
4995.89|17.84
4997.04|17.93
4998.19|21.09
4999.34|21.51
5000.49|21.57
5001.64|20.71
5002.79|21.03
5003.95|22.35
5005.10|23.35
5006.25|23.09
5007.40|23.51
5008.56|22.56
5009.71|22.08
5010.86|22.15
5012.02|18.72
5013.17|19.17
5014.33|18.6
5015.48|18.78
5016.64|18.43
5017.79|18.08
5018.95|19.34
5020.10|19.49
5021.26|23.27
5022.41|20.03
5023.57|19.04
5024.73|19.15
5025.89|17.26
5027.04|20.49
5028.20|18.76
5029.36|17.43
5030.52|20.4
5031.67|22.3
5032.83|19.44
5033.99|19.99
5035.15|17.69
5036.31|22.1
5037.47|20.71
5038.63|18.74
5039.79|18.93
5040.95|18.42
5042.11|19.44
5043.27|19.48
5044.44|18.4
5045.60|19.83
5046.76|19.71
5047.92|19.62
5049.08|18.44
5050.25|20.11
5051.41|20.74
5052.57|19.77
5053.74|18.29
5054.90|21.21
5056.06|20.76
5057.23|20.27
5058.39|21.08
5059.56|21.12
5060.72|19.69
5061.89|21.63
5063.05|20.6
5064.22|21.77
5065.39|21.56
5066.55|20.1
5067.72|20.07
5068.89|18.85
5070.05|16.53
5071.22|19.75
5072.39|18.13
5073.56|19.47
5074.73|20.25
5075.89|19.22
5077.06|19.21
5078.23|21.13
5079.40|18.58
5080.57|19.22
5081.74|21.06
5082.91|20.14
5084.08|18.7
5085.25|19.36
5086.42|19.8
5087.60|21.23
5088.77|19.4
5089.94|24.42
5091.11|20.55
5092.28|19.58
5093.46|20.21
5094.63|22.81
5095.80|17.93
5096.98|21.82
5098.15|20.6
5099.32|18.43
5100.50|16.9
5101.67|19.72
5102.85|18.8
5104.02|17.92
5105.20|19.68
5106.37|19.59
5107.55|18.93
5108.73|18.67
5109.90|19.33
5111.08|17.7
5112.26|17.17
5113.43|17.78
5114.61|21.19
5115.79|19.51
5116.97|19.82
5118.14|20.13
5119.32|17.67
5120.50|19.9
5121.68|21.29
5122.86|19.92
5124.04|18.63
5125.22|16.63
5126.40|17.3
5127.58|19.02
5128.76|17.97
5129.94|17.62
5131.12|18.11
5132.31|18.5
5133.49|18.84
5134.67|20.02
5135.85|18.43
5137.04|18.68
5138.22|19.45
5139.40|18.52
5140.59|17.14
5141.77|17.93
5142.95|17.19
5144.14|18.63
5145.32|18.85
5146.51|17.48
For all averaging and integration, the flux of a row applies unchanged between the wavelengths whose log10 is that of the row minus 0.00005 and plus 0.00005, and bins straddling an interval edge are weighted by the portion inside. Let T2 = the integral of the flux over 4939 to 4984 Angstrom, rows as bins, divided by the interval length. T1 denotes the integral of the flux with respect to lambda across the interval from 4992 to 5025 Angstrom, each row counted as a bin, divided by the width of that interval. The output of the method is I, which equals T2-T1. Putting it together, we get 0.4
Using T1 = 20.49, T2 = 20.9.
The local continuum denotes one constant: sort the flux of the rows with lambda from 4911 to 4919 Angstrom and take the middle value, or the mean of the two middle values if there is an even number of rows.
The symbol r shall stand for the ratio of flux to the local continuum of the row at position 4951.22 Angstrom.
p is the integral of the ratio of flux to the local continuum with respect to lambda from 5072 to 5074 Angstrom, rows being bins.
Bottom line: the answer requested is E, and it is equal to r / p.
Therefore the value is 0.52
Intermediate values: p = 1.9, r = 0.96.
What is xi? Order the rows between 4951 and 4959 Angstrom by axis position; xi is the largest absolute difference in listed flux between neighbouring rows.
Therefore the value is 2.7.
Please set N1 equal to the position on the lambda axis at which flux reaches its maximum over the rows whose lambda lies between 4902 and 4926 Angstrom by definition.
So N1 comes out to 4902.44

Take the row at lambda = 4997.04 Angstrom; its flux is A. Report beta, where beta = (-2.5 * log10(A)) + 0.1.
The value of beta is -3.03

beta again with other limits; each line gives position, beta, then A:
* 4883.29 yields -3.17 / 20.33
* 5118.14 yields -3.16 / 20.13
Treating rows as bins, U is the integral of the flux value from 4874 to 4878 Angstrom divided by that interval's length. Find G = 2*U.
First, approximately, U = 18.1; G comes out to 36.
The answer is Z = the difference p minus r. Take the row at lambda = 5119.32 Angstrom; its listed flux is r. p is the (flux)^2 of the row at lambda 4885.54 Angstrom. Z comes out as 346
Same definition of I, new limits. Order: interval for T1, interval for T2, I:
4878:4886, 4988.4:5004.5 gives 0.3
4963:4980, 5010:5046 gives -1.0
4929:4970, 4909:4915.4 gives -0.3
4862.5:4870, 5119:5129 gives -1.3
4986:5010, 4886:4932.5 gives -0.4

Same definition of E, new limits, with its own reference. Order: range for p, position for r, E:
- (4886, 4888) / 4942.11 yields 0.49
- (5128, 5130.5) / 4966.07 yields 0.45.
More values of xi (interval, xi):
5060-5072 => 3.2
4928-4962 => 3.1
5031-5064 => 4.4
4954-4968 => 3.1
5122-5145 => 2.0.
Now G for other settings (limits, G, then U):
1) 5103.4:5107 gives 38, 19.1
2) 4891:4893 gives 37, 18.4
